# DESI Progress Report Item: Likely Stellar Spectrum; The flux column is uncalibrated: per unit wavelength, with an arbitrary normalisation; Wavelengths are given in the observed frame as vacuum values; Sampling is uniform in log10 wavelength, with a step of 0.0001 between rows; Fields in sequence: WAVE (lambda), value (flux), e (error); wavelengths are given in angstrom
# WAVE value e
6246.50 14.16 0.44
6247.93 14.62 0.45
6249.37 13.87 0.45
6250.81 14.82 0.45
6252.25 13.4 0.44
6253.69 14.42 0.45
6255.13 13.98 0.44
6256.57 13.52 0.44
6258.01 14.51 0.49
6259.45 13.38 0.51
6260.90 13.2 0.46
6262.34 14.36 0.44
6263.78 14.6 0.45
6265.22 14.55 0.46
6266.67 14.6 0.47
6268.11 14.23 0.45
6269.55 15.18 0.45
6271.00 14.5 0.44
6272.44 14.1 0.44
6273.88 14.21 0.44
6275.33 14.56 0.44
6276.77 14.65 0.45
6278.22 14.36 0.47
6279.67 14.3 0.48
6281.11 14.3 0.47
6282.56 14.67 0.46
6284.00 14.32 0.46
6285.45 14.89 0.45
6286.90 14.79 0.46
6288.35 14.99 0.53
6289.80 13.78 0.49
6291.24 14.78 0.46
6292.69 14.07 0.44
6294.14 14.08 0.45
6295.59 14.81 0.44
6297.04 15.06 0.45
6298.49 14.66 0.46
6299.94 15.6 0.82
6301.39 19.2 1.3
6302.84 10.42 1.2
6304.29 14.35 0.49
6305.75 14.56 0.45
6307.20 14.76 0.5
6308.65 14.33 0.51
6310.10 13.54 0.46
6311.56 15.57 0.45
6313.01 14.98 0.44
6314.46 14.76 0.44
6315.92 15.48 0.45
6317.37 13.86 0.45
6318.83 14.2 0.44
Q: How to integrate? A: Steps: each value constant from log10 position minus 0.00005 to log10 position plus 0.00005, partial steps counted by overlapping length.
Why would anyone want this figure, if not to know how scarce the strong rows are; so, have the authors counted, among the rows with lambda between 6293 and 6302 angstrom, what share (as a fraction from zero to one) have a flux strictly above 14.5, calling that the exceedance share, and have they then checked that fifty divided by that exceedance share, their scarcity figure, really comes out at 60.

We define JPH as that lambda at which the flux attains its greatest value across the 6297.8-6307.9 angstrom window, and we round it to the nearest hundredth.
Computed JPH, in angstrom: 6301.39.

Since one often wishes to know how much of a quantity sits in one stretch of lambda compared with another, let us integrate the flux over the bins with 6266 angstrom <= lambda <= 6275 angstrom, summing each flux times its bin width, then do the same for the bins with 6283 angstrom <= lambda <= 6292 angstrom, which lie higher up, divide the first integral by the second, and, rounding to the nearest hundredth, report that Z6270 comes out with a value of 0.99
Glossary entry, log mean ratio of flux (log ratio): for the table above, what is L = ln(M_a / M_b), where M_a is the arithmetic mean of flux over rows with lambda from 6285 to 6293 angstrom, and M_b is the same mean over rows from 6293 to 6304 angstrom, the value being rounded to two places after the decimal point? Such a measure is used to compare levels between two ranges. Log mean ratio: -0.02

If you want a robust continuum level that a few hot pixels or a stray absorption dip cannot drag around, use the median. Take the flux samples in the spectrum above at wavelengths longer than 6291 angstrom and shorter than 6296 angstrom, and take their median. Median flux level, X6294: 14.43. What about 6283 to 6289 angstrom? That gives 14.84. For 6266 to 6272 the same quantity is 14.55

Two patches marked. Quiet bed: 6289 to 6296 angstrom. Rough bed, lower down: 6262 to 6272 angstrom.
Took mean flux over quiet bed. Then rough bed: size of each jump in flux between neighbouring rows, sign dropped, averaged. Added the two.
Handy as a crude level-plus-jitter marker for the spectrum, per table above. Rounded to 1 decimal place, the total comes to 14.7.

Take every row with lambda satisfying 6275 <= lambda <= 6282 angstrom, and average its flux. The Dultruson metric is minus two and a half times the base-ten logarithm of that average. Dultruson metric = -2.90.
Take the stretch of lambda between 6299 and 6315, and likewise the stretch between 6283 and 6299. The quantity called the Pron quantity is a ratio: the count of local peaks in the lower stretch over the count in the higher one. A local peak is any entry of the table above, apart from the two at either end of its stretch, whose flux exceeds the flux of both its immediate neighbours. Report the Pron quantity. 1.3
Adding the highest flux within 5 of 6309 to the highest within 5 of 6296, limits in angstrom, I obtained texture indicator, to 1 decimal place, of 31.2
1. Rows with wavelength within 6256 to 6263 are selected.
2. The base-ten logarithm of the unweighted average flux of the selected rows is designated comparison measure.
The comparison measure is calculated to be 1.14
